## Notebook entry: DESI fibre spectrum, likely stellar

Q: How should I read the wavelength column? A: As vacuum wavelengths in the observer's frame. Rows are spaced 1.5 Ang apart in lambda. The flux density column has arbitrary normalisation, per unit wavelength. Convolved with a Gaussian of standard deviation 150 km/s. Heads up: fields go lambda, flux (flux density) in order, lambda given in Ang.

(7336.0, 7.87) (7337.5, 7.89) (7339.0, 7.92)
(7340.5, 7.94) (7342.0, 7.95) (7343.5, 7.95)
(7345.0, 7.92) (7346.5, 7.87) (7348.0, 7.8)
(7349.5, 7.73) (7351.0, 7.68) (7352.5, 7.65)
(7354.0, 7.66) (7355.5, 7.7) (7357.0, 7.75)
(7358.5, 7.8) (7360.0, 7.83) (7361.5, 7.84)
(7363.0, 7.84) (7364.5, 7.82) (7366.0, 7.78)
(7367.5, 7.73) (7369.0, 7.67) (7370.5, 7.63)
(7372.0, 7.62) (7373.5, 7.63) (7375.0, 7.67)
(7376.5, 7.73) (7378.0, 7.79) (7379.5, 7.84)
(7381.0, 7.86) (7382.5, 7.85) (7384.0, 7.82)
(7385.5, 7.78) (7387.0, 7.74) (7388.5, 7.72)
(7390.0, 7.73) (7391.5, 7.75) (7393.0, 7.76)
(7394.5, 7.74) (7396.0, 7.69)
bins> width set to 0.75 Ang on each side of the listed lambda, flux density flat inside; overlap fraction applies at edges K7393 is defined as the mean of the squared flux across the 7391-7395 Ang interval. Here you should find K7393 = 60.1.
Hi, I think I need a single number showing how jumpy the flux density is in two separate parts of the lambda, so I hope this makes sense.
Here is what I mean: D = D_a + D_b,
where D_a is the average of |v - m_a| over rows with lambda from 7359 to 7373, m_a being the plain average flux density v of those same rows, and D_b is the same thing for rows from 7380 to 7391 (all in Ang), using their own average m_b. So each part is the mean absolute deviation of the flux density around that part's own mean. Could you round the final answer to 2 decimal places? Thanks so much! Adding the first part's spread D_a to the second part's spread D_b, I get 0.13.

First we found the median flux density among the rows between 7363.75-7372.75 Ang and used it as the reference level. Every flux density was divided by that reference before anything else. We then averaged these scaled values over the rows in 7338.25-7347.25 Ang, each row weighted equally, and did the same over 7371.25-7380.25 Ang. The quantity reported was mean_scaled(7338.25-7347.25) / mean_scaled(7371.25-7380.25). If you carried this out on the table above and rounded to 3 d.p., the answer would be 1.027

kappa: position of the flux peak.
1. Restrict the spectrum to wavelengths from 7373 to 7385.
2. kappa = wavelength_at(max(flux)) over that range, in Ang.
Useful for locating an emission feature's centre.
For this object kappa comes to 7381.0 Ang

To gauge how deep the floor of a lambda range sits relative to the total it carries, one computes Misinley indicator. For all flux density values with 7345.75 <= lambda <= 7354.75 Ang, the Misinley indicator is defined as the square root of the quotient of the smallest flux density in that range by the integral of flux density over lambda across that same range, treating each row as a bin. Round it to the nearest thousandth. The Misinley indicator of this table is 0.332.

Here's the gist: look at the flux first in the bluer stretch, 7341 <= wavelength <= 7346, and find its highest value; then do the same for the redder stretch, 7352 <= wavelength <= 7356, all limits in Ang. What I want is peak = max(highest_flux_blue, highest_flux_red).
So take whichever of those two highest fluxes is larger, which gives 7.95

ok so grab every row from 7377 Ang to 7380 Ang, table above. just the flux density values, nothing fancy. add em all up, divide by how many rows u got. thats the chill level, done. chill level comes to 7.81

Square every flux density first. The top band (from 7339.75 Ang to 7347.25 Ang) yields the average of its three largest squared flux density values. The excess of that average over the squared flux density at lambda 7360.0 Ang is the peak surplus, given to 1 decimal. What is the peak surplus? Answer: 1.8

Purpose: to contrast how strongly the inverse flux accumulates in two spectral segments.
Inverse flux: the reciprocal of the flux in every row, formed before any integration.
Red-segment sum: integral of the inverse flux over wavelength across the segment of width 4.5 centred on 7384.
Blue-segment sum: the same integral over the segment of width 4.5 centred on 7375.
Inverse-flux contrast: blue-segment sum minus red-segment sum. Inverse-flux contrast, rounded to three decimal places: 0.011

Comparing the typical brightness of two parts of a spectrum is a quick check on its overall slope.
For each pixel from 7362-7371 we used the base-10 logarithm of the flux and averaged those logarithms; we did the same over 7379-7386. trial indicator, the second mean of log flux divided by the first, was 1.01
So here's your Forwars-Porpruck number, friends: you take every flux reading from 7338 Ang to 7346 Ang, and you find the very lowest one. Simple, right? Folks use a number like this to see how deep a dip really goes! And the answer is 7.92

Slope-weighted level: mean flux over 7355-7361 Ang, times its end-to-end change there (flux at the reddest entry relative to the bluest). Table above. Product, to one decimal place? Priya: 1.0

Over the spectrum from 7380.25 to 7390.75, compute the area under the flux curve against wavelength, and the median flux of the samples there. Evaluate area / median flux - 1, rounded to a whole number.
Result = 10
